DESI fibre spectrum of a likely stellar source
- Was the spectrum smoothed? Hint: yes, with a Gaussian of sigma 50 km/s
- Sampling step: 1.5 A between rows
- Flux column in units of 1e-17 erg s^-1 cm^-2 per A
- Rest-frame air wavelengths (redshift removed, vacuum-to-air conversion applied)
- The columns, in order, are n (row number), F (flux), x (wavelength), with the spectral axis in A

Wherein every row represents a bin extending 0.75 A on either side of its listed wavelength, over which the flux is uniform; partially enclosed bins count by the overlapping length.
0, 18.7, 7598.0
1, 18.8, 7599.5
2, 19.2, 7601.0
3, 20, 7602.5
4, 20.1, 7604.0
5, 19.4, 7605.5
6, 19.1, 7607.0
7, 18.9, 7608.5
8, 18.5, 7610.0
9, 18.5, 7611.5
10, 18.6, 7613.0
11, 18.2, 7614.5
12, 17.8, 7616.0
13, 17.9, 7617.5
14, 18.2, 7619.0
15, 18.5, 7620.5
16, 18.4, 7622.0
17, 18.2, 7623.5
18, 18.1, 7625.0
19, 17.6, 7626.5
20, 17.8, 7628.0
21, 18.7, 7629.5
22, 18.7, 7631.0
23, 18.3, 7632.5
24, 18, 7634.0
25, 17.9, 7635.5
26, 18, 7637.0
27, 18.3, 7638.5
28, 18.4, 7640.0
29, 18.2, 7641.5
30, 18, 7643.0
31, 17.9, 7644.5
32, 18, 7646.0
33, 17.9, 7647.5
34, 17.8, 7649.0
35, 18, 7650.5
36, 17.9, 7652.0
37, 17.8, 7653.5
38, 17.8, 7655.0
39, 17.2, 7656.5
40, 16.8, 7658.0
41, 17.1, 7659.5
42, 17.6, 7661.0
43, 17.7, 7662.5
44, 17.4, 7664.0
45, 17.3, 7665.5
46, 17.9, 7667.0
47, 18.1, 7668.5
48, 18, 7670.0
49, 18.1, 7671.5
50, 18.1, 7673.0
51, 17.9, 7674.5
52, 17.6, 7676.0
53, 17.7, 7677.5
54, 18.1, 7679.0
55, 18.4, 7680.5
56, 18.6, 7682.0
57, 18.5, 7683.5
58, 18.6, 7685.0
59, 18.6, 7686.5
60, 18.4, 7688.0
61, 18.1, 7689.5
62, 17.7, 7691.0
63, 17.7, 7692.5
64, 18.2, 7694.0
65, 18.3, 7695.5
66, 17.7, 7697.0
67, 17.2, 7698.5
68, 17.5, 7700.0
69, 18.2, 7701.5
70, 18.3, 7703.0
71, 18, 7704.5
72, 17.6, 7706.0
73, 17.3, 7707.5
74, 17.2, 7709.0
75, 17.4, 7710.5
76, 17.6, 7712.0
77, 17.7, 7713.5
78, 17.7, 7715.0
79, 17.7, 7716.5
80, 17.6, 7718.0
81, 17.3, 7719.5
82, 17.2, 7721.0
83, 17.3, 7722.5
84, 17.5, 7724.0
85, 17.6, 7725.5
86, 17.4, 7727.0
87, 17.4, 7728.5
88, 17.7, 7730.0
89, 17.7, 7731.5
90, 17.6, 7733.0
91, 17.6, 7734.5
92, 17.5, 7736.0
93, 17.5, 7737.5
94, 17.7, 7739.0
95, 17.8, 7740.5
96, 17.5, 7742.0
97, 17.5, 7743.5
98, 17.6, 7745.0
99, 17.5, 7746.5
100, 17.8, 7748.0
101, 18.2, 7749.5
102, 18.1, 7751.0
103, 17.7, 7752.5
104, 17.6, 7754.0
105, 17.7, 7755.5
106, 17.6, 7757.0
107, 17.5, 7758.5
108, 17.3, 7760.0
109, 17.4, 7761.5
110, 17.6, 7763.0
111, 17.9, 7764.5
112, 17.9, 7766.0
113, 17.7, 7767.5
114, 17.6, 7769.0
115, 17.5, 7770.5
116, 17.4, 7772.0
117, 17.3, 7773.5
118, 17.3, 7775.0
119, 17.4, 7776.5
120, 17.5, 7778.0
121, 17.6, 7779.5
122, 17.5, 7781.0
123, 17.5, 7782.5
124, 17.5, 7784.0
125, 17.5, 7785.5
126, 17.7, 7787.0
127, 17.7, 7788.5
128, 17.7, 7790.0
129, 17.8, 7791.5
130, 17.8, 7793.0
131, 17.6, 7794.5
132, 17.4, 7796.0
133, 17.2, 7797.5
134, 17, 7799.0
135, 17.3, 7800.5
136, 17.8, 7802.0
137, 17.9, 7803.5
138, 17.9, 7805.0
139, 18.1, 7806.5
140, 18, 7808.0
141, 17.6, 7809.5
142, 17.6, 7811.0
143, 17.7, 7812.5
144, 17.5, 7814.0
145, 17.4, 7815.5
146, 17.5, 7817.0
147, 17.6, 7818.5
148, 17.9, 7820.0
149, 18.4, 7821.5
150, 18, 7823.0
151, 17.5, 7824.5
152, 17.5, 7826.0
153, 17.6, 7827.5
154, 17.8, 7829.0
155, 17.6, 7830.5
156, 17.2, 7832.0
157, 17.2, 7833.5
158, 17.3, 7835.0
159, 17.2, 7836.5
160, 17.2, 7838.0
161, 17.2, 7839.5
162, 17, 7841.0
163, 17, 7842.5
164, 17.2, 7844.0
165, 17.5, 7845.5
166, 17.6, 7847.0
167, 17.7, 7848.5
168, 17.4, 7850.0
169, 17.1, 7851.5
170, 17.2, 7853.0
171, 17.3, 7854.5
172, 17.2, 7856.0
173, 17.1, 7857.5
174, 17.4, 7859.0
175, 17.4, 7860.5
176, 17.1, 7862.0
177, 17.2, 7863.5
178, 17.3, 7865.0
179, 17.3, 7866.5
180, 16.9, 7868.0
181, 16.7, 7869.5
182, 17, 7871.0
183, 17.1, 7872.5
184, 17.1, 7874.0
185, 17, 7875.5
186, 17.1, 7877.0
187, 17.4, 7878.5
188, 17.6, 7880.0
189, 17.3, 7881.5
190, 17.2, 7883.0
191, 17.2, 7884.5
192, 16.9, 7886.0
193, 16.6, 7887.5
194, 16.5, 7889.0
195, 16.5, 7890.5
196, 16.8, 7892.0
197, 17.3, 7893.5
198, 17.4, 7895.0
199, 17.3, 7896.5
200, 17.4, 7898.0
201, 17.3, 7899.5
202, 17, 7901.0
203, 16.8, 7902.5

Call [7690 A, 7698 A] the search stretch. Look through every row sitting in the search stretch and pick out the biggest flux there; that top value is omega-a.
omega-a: 18.3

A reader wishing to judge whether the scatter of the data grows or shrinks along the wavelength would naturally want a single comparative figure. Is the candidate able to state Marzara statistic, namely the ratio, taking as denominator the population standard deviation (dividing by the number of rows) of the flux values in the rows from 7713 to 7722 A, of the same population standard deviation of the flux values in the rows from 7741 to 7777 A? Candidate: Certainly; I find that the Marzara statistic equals 1.1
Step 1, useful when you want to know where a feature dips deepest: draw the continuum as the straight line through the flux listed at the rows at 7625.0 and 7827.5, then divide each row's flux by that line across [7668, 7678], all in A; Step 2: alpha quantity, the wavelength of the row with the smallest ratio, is 7676.0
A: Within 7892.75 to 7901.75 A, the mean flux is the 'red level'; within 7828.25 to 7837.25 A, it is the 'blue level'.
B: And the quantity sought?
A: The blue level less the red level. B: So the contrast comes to 0.1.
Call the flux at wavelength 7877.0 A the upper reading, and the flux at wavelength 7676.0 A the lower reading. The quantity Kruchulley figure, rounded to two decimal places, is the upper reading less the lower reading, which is -0.50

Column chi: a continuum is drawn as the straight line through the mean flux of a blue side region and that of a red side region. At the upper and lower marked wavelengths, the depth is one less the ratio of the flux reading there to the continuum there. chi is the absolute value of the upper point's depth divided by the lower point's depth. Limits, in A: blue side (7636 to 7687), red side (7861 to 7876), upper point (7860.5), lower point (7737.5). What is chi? 2.8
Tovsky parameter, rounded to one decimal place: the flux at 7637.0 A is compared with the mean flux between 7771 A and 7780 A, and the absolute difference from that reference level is 0.6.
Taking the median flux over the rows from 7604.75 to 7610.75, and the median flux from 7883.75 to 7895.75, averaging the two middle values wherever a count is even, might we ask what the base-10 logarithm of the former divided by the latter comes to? 0.052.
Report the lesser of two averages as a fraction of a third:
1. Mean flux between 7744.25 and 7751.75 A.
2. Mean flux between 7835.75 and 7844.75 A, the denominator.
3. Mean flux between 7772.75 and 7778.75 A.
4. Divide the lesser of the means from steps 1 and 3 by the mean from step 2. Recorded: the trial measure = 1.01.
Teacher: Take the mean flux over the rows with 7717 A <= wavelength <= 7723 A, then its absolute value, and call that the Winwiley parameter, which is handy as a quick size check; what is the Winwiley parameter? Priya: 17.4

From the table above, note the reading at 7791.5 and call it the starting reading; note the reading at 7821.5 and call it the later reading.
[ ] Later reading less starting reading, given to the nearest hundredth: 0.60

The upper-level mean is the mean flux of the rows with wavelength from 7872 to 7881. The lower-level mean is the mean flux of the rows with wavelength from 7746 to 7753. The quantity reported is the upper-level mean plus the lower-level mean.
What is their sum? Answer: 35.1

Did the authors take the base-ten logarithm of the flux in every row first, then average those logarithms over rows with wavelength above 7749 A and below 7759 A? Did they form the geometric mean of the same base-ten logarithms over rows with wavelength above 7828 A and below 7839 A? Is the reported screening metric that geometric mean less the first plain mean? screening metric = -0.010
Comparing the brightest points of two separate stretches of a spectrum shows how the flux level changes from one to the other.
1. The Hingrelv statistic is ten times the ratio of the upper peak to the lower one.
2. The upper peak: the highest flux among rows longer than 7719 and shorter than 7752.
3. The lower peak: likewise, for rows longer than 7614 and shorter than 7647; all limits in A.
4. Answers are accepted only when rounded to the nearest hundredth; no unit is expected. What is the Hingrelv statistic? 9.73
